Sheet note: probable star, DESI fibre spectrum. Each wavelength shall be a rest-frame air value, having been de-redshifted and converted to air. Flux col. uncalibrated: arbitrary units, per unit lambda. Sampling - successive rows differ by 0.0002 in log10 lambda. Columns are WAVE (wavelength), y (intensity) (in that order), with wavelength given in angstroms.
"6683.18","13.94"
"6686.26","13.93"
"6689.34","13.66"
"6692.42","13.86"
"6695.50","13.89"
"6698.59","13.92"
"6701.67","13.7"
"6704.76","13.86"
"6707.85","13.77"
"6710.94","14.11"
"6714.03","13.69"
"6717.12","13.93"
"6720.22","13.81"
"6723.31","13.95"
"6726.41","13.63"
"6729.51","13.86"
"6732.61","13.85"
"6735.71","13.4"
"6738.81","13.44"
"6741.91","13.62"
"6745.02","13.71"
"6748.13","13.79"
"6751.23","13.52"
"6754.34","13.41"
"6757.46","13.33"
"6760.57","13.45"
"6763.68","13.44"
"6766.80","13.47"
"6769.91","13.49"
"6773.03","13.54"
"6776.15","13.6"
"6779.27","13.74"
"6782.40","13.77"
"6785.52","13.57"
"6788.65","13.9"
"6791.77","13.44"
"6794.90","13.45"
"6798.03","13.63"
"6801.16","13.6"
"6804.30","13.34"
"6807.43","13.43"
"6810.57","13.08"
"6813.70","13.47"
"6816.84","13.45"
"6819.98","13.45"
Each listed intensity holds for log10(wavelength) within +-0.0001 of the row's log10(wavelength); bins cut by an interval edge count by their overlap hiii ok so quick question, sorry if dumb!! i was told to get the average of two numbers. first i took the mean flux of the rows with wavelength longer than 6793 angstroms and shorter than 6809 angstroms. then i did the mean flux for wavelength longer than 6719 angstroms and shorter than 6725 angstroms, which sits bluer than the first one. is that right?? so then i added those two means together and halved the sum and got 13.7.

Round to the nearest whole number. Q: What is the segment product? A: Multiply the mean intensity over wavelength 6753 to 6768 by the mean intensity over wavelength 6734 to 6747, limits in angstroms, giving 182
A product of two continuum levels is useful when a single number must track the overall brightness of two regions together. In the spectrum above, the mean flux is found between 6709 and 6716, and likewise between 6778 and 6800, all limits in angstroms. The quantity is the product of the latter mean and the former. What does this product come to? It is 190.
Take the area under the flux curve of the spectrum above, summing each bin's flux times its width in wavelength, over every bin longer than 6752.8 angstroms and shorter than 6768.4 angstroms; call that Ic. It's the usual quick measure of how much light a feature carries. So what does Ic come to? 209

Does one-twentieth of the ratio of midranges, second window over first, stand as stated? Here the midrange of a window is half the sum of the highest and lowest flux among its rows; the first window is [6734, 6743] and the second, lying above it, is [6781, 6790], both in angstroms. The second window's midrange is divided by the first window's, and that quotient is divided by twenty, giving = 0.0508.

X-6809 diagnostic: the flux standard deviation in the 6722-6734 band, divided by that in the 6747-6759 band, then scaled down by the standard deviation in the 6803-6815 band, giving 4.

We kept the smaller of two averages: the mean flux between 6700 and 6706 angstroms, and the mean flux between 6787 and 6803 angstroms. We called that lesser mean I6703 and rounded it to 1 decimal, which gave 13.6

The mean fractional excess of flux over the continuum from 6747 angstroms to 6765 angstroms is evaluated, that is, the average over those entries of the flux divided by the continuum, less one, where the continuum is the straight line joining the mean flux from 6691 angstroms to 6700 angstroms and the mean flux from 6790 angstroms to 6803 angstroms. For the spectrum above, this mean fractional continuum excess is -0.014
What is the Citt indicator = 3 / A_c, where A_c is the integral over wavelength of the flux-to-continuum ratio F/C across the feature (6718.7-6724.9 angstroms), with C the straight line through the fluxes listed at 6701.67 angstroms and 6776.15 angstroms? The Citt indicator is 0.477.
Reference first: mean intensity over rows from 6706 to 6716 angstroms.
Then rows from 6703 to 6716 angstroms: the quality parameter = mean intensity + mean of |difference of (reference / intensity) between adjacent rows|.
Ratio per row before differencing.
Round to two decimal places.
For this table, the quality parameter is 13.88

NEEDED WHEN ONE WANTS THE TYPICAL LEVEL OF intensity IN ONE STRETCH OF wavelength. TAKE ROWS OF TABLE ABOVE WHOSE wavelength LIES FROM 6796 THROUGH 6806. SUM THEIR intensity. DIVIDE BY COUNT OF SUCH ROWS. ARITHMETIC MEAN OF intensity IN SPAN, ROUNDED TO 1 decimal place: 13.5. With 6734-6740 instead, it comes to 13.4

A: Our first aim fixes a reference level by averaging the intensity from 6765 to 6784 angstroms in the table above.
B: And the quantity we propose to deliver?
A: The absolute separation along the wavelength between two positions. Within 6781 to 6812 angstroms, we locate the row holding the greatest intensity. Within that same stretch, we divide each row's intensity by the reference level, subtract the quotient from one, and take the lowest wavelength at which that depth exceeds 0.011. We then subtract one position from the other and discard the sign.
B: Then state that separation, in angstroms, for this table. 3.1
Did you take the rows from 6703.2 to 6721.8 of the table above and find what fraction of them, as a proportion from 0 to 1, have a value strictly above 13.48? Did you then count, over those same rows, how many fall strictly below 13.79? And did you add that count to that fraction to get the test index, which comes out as 3.0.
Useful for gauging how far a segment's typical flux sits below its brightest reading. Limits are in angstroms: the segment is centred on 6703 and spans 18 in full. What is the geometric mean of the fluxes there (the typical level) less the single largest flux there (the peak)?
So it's -0.24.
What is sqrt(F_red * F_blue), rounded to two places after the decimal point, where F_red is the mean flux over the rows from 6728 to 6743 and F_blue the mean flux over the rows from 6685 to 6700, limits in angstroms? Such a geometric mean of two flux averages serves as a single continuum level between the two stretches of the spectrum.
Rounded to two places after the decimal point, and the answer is 13.74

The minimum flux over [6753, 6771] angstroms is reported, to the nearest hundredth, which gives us 13.33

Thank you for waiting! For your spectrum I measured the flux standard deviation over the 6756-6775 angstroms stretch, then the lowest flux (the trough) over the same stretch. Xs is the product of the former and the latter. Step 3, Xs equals 0.9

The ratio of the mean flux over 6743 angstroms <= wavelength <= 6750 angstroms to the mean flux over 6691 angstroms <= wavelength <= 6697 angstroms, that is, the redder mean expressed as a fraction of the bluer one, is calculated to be 0.99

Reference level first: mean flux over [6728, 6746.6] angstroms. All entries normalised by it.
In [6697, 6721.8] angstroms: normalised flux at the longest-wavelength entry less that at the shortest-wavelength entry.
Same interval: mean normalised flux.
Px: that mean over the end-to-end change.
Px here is -126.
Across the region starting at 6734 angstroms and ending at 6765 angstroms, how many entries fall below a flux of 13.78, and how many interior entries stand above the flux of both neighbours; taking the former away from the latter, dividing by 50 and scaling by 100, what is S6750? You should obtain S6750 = -14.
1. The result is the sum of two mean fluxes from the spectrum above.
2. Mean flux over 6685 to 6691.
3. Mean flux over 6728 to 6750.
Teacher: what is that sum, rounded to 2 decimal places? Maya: 27.46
